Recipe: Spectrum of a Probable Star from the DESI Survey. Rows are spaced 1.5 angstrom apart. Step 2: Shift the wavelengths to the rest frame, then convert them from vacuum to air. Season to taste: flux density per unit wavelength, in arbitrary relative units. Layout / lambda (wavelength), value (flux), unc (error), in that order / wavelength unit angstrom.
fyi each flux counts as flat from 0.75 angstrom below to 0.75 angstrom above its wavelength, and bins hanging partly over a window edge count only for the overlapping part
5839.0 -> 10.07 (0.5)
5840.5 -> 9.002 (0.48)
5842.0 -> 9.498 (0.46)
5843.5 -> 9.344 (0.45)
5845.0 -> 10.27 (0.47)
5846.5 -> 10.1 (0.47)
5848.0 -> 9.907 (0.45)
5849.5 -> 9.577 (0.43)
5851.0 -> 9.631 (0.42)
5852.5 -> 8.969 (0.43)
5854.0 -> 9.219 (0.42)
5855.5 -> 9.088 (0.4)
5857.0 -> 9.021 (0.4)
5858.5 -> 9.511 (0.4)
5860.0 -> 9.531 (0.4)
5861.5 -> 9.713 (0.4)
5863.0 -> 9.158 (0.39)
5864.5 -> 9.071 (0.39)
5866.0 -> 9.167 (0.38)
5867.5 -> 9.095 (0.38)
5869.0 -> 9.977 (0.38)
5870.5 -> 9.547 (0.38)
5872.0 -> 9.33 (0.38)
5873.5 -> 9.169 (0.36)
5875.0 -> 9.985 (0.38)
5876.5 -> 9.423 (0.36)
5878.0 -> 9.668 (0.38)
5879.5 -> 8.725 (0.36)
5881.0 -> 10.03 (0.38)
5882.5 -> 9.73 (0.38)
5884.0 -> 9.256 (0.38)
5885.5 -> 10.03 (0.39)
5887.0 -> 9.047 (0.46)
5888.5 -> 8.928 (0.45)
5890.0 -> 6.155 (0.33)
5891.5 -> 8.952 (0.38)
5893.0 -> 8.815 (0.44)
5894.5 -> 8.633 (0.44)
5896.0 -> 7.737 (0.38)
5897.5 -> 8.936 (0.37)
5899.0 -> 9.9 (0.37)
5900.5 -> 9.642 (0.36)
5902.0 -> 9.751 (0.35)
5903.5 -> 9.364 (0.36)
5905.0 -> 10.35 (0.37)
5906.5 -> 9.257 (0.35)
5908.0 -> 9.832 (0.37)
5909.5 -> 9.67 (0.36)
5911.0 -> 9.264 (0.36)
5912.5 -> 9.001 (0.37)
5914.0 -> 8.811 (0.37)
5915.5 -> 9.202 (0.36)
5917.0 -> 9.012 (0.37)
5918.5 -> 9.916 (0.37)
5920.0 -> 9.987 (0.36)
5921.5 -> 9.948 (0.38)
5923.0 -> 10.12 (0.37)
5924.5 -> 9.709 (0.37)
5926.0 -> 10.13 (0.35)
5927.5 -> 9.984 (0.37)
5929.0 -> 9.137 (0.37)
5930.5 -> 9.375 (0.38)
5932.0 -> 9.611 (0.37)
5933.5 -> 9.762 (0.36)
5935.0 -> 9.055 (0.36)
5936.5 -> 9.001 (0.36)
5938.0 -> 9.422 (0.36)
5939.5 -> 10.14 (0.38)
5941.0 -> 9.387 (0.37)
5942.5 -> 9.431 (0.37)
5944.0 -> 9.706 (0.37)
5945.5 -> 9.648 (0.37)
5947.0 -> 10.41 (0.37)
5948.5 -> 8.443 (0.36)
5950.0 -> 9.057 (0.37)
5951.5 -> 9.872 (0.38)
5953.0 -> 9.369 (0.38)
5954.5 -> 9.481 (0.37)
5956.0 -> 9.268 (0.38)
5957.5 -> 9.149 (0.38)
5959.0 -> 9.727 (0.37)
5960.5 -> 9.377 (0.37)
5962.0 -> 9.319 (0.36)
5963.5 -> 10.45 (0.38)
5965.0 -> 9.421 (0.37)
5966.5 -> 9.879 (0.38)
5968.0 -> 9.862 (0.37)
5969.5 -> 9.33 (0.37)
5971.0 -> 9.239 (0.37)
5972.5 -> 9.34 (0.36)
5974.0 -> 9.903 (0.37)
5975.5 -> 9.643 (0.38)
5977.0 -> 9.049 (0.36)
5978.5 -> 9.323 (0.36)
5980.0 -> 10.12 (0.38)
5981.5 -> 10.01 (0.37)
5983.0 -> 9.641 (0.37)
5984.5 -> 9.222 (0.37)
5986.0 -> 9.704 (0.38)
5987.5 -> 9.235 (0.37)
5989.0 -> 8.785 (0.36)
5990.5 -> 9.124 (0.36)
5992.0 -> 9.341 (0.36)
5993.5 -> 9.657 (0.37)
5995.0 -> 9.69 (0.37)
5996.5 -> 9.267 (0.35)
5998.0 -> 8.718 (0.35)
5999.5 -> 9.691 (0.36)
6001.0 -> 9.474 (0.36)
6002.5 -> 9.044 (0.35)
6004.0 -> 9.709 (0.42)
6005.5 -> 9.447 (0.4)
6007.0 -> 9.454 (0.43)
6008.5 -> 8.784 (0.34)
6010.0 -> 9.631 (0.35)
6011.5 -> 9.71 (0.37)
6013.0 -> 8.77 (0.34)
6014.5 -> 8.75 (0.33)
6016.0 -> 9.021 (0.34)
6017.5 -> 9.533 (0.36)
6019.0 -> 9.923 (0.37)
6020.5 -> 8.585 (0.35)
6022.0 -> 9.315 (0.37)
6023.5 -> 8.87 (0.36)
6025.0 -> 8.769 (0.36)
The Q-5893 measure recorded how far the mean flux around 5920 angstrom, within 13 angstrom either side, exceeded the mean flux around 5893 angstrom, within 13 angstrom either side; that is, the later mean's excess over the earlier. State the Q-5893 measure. 0.44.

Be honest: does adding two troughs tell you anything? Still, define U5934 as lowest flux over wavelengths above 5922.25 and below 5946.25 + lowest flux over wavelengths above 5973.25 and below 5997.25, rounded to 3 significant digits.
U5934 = 17.8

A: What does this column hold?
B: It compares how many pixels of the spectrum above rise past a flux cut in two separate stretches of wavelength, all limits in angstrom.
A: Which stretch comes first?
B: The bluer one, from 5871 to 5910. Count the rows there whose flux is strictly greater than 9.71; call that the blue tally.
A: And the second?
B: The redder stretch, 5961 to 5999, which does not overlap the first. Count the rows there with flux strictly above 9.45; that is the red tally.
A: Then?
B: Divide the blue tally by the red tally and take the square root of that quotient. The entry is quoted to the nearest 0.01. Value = 0.85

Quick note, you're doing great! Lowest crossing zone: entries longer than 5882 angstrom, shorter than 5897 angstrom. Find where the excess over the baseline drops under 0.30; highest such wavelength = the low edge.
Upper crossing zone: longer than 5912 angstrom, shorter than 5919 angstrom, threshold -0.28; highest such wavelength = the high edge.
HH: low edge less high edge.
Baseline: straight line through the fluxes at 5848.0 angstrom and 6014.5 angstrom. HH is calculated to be -21 angstrom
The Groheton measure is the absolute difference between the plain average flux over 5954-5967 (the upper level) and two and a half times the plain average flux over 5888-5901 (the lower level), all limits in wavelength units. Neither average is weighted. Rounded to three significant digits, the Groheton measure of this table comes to 12.0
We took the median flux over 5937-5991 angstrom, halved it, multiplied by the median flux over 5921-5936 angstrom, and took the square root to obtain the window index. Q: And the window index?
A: 6.77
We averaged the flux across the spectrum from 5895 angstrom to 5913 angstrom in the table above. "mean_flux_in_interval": 9.39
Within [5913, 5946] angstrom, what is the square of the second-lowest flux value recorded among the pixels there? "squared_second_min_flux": 81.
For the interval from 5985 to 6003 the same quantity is 77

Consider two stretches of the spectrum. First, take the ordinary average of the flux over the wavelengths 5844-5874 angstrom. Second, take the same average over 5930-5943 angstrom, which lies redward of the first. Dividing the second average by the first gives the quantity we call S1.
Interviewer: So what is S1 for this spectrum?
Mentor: 1.00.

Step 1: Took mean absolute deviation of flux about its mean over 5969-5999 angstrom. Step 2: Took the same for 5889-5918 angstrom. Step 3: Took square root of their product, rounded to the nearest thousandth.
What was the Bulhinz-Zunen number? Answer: 0.421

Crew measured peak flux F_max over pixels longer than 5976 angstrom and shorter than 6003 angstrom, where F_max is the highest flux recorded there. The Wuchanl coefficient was 10.12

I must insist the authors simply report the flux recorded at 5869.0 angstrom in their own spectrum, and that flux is 9.977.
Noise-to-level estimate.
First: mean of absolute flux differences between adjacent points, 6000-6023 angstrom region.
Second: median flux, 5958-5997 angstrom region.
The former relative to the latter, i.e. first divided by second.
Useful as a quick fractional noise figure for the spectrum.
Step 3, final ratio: 0.054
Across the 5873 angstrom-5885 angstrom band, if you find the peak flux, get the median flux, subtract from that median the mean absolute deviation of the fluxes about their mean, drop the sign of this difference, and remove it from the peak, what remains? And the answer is 0.84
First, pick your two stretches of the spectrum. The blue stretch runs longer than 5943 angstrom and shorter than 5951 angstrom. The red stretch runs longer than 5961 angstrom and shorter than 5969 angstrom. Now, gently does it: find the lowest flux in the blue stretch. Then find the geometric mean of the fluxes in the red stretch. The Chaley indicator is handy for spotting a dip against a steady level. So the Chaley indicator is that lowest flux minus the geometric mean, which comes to -1.3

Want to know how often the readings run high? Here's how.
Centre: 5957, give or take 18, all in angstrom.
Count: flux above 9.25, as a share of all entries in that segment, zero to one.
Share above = 0.83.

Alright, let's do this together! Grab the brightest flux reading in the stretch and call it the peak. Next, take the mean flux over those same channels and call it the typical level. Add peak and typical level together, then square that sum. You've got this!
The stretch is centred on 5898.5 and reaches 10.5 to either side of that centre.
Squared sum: 375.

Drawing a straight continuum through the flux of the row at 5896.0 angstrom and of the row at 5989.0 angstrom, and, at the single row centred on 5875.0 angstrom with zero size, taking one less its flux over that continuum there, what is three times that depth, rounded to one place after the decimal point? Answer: -1.0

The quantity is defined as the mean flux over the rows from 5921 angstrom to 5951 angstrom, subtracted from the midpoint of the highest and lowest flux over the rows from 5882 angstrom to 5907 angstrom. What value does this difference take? -1.32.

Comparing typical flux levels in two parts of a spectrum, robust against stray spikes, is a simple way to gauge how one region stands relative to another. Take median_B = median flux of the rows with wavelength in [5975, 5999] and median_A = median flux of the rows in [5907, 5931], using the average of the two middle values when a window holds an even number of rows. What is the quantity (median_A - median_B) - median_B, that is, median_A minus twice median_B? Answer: -8.97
